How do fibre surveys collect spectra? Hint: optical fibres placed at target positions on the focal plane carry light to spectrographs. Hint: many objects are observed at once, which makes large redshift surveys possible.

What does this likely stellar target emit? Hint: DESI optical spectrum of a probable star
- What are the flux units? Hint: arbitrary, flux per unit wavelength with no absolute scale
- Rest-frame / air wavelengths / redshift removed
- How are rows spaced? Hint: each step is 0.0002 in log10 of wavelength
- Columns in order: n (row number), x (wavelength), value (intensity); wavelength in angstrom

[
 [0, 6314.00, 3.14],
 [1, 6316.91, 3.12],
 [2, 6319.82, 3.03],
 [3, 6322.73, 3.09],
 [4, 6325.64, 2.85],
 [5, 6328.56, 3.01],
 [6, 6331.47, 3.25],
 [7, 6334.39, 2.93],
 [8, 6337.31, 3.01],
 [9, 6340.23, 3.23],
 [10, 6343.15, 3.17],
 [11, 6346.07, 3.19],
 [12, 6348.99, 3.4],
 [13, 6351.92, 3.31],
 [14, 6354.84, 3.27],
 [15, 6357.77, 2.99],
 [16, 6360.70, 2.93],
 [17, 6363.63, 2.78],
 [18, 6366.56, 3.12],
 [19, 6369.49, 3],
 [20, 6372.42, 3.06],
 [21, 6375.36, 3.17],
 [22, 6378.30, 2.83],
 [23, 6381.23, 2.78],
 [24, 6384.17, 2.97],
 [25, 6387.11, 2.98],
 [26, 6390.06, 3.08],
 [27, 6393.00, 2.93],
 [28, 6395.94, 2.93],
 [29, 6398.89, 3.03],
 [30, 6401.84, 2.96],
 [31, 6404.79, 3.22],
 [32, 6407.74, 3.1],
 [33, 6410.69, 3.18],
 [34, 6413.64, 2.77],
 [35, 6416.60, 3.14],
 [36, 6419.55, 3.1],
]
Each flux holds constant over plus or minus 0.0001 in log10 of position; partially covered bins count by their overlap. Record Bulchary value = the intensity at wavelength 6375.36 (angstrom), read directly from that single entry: 3.17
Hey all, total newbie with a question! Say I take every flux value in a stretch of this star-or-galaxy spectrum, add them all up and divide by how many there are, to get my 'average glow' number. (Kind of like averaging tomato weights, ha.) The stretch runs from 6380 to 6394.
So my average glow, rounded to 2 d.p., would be 2.95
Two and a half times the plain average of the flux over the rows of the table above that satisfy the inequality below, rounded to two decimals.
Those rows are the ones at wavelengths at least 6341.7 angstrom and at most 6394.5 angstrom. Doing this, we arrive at 7.63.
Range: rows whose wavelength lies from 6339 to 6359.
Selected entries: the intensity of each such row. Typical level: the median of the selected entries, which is 3.23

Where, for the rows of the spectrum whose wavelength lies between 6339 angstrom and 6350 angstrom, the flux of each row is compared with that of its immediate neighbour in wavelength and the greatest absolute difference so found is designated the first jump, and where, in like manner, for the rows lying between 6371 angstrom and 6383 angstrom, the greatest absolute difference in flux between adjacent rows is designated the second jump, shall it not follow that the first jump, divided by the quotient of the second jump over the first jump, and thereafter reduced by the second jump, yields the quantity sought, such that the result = -0.21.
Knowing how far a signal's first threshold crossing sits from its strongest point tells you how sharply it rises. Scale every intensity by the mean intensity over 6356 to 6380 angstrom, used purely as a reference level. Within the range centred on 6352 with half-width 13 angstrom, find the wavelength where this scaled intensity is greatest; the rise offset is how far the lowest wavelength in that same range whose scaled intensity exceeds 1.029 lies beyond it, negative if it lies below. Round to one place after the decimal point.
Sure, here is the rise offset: -8.8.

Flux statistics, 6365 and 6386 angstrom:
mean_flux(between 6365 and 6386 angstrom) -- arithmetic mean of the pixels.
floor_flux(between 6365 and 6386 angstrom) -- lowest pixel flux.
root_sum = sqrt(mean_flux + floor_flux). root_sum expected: 2.40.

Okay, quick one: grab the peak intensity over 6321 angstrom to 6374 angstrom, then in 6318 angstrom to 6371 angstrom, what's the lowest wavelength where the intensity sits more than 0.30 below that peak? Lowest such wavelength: 6319.82 angstrom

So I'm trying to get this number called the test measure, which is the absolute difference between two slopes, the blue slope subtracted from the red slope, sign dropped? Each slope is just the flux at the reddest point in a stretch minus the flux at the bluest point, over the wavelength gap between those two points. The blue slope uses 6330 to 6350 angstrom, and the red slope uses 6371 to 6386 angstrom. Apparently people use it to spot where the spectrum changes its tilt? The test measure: 0.016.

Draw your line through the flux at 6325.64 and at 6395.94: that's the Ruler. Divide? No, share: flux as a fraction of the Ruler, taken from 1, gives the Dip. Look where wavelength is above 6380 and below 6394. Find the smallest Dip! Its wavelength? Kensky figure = 6390.06 angstrom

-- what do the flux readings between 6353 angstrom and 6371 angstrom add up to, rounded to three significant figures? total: 18.1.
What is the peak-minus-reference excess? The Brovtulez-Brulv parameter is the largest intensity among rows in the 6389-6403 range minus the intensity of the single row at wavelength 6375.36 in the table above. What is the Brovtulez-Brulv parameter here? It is -0.1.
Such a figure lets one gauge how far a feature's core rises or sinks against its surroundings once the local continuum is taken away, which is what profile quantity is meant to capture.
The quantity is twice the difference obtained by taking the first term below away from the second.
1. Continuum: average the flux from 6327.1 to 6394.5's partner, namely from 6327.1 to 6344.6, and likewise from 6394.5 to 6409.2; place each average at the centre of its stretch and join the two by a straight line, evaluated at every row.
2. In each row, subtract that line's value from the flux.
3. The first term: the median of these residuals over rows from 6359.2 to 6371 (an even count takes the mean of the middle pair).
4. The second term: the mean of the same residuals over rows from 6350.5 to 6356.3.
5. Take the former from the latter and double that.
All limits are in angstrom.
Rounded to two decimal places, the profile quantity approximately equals 0.63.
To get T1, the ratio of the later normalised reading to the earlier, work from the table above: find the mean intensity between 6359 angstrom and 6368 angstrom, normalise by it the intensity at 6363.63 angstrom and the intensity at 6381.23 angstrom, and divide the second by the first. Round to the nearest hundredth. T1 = 1.00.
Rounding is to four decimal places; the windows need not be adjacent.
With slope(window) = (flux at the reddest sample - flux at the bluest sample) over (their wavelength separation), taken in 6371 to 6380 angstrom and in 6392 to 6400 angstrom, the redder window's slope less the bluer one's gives 0.0561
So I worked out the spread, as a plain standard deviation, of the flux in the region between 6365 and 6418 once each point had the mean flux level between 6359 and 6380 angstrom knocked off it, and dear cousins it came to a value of 0.13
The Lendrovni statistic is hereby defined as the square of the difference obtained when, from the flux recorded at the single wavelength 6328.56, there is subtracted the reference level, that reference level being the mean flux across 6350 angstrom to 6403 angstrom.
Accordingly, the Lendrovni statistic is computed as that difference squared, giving 0.000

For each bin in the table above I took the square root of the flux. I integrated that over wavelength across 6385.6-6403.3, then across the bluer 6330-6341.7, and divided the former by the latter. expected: 1.5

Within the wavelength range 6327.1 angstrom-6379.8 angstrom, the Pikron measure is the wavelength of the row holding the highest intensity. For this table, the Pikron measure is 6348.99 angstrom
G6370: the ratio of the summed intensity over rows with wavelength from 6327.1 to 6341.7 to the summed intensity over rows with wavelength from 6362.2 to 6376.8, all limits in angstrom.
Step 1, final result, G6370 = 1.020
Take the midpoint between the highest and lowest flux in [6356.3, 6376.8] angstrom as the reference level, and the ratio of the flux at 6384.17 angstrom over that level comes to 1.00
